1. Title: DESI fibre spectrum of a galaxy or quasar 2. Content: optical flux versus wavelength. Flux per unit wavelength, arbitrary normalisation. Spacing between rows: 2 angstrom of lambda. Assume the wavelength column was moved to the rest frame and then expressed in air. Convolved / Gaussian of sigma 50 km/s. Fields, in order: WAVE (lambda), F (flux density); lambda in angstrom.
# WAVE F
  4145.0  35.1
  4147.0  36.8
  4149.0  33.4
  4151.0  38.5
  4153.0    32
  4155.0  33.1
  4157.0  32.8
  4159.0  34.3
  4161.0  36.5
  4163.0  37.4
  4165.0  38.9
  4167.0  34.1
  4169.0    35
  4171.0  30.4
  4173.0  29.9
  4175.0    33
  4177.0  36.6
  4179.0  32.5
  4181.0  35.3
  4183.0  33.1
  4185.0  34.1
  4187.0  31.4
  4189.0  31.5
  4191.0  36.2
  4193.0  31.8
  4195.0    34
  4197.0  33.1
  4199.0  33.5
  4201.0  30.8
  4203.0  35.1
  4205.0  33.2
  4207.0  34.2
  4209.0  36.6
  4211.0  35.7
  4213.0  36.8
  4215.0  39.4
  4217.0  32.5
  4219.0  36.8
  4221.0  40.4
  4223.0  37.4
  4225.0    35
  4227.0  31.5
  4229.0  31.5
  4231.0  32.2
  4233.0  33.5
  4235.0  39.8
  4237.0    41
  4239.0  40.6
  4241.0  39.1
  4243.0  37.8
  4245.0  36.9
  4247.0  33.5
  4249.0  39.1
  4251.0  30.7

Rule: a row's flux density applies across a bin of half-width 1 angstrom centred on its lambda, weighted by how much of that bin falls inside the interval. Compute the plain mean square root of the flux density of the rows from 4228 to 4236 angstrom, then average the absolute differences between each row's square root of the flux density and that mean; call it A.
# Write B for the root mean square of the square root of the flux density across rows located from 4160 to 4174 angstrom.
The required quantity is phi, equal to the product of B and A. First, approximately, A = 0.231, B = 5.88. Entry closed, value 1.36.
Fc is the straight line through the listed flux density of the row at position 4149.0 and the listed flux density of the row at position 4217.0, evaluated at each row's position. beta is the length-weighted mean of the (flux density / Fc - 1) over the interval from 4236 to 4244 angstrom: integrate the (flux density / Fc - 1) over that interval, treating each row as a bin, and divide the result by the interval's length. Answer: 0.23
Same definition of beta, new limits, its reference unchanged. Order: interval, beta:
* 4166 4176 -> -0.02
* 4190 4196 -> 0.04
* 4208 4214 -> 0.12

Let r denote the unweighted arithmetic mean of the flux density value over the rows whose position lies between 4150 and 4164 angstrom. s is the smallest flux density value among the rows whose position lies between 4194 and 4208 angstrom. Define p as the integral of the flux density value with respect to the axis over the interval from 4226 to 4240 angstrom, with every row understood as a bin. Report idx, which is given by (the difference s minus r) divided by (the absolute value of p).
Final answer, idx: -0.0083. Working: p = 500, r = 34.9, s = 30.8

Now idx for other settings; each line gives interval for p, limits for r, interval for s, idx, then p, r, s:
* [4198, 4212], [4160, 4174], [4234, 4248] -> -0.0023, 478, 34.6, 33.5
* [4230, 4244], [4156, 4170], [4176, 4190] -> -0.0079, 528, 35.6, 31.4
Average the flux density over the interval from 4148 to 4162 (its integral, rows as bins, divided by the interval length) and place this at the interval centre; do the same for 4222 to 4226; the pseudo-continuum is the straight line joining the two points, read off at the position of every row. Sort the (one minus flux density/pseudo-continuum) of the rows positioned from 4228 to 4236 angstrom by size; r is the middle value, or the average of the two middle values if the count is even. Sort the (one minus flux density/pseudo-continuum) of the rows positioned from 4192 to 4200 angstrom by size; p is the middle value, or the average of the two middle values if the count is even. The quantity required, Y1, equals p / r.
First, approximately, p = 0.06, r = 0.098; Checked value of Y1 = 0.6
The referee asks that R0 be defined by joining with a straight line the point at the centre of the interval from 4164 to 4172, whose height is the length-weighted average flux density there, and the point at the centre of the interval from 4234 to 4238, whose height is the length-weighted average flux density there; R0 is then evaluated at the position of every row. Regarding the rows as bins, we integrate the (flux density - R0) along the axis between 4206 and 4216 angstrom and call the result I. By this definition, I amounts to -17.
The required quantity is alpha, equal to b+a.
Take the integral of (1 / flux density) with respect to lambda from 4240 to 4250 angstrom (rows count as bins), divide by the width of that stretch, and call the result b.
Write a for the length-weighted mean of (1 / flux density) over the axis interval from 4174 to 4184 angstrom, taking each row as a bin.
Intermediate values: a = 0.0294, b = 0.0269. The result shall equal 0.0563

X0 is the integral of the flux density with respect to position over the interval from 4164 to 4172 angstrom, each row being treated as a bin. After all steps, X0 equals 277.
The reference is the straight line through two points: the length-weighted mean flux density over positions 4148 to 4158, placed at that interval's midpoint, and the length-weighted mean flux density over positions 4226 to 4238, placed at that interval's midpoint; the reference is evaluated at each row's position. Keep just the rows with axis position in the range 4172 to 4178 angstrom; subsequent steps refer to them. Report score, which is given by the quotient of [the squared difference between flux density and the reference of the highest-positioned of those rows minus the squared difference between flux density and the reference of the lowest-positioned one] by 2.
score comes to -6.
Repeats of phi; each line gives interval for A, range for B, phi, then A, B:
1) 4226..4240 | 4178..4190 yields 1.94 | 0.338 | 5.74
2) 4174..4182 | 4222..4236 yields 0.80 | 0.136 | 5.87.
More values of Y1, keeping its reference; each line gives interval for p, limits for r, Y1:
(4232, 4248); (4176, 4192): -1.1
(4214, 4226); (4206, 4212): -6.3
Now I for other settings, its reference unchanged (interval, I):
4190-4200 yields -32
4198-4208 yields -42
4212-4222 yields -16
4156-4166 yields 20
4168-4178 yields -20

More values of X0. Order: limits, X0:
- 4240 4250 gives 373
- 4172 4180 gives 264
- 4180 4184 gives 137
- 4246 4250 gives 145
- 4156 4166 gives 360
